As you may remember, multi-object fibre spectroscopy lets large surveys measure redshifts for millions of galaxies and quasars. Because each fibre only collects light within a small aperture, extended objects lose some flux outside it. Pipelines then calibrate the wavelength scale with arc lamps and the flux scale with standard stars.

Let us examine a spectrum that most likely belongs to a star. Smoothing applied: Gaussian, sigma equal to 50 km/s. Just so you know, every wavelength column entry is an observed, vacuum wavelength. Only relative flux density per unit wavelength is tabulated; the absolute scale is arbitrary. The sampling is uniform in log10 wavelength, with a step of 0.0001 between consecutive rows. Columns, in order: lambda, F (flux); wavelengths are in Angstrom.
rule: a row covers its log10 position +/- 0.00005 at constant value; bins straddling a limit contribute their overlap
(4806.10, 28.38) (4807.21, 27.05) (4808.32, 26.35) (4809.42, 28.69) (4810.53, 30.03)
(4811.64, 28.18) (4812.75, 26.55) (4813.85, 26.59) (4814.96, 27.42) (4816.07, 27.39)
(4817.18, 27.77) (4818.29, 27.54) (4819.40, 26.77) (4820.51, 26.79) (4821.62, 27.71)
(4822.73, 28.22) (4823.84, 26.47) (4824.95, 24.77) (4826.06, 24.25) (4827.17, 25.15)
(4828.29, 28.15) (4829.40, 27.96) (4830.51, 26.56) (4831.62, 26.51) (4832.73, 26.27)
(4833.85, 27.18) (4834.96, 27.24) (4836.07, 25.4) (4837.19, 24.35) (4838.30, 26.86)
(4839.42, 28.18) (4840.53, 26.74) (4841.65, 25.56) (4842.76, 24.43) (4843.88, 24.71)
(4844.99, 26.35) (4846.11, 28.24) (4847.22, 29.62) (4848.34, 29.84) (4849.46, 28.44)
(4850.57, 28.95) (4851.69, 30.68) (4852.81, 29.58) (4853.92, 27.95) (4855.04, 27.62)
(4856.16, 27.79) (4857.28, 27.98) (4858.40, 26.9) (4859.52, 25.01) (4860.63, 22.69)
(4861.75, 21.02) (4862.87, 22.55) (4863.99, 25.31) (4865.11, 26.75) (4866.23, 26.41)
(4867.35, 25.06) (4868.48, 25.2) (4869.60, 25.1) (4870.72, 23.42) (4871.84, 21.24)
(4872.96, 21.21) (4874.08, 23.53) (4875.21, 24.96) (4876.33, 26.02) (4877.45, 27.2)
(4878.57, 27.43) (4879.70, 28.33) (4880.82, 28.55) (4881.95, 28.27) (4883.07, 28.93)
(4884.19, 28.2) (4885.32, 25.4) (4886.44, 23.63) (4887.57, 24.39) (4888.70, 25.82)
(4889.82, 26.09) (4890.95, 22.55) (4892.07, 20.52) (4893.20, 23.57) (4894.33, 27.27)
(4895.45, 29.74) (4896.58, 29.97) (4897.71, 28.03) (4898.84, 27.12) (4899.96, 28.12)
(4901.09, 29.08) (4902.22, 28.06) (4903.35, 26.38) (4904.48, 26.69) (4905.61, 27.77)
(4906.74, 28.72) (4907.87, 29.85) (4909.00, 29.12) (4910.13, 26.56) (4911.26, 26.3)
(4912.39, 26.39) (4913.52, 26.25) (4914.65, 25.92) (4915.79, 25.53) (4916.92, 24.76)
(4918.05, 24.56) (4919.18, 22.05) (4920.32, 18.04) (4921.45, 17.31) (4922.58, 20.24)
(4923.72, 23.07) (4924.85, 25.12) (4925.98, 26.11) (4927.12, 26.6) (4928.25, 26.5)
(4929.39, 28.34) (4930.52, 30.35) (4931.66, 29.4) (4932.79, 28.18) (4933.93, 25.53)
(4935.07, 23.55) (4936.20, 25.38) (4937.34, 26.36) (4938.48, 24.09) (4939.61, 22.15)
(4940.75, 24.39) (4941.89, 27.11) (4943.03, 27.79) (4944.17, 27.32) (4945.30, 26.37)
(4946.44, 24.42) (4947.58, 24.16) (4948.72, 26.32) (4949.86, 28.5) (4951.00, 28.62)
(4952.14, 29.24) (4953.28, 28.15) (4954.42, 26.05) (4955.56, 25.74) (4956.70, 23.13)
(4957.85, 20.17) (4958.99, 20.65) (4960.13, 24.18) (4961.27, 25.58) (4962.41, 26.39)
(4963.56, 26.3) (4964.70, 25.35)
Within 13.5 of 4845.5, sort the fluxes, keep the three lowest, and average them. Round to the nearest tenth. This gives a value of 24.5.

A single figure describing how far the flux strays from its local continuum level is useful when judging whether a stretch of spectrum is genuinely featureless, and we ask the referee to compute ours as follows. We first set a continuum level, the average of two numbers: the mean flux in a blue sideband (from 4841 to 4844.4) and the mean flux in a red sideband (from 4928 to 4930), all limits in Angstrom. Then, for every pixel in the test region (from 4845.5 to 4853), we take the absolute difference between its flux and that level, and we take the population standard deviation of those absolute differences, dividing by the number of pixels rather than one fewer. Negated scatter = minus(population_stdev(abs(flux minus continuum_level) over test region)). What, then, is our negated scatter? -0.8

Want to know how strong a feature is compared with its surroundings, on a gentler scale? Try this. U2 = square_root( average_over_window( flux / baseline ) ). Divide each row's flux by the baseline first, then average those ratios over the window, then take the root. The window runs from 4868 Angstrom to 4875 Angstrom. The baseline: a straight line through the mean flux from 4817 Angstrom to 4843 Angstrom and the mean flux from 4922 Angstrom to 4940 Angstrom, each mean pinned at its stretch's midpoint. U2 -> 0.94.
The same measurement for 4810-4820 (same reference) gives 1.02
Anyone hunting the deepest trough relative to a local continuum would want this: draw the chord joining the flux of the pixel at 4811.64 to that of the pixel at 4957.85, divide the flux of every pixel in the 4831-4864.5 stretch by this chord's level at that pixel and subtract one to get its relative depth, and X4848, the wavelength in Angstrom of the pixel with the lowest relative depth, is 4861.75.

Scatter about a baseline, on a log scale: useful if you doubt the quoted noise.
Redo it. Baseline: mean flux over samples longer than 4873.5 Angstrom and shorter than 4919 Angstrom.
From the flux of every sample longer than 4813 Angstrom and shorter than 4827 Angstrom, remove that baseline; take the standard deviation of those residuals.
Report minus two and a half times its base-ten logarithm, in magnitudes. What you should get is -0.2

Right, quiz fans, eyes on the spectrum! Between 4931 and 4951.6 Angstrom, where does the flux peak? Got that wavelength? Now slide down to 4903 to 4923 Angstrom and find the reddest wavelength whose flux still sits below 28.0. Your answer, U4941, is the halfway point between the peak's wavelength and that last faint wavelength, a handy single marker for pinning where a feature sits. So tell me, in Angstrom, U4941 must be 4927.1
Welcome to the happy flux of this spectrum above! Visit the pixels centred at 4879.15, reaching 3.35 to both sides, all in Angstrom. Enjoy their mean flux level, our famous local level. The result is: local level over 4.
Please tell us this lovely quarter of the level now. 6.91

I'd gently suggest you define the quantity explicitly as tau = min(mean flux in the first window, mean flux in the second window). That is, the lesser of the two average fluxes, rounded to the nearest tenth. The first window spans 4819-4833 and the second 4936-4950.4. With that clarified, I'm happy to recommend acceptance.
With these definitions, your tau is 25.7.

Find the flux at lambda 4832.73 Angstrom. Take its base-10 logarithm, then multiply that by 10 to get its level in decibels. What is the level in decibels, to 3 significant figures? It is 14.2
